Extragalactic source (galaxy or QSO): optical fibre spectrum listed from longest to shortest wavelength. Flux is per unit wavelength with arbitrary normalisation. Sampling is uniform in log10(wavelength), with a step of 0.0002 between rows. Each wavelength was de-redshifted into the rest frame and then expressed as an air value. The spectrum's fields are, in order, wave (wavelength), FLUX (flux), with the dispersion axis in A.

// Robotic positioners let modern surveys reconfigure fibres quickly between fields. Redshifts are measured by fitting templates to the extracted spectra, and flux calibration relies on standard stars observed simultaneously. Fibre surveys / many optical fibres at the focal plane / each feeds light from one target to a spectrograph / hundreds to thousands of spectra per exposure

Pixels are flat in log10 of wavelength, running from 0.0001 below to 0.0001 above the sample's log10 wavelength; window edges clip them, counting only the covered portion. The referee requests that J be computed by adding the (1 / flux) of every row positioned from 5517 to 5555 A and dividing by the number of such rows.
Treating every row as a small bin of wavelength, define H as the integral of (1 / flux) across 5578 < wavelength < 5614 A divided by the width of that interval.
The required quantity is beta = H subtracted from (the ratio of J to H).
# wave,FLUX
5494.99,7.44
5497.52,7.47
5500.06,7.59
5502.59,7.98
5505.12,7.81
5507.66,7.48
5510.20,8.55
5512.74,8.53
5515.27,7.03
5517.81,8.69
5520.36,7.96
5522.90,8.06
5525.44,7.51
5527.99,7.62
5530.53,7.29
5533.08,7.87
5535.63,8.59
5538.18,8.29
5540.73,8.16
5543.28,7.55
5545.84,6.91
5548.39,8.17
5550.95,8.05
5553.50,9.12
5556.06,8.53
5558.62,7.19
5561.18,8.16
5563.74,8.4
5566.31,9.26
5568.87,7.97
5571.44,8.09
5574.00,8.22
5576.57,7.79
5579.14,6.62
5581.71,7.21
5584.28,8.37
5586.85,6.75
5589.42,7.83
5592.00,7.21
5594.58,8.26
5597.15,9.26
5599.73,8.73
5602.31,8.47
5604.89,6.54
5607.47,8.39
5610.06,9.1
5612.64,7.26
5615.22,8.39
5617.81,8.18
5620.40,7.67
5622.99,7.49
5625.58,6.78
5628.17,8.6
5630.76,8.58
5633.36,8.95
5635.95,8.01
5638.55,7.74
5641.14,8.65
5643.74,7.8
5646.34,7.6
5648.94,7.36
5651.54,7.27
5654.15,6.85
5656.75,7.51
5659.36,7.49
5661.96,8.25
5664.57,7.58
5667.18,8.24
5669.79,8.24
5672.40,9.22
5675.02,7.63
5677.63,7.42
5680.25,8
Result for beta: 0.847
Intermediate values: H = 0.1288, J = 0.126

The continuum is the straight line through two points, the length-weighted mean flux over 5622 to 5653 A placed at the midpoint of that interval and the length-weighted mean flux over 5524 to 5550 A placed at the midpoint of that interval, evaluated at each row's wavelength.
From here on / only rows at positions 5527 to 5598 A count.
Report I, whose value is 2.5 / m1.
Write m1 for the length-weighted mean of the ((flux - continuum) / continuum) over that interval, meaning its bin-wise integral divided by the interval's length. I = 160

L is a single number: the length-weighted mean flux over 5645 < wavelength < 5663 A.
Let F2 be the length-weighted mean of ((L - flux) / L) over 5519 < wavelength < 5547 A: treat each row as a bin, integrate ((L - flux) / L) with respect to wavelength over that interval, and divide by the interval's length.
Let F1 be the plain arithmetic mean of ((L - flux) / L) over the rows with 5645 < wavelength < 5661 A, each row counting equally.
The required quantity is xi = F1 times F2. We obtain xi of -0.001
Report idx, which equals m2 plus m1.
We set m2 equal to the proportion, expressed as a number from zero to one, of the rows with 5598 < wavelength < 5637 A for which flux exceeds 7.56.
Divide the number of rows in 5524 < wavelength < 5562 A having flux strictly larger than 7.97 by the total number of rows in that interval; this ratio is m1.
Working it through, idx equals 1.27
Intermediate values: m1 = 0.53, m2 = 0.73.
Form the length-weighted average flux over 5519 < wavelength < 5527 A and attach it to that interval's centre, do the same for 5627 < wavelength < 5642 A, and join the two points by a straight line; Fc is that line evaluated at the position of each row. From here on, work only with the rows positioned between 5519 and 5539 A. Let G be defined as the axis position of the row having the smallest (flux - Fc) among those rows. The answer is 5530.53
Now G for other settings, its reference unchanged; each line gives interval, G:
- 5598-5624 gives 5604.89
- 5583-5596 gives 5586.85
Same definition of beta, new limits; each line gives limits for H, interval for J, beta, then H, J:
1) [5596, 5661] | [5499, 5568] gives 0.861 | 0.1270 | 0.125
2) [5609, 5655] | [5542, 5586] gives 0.865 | 0.1274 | 0.126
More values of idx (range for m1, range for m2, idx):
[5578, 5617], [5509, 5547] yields 1.20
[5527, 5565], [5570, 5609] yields 1.27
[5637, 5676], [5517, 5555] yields 1.07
